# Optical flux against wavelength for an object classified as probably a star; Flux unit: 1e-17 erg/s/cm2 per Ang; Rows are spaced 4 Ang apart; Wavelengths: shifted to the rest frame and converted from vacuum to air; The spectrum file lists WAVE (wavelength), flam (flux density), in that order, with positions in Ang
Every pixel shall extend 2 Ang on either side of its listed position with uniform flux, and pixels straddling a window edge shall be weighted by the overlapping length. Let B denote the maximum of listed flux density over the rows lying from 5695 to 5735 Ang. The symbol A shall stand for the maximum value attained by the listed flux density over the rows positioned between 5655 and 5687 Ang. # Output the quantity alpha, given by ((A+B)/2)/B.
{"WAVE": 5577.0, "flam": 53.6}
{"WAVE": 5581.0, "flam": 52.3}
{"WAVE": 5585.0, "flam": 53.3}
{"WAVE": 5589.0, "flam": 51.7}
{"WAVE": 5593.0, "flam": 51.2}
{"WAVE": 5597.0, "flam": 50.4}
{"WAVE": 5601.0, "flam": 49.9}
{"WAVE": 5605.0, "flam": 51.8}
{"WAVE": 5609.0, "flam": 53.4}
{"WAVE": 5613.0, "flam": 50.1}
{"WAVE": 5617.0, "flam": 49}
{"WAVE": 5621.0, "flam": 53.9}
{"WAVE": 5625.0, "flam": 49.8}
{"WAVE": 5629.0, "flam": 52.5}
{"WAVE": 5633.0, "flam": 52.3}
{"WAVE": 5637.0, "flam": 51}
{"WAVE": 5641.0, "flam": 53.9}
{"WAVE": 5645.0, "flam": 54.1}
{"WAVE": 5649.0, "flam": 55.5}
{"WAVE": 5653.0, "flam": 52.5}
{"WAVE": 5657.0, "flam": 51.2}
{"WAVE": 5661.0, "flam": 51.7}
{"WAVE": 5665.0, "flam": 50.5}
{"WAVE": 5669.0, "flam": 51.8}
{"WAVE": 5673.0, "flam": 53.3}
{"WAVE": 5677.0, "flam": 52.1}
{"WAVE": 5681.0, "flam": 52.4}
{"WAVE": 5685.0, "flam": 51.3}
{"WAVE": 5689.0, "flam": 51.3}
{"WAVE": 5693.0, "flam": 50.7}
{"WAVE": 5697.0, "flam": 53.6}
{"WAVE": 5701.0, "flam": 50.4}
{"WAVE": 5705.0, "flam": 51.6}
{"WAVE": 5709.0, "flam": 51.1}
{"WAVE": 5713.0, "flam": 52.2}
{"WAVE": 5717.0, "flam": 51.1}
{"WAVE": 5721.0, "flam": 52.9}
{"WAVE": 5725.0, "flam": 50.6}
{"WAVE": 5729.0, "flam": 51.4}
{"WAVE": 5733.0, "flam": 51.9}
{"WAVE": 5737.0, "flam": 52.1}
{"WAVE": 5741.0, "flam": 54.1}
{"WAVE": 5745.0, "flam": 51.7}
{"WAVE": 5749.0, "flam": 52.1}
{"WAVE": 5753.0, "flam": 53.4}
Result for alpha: 0.997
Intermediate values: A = 53.3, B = 53.6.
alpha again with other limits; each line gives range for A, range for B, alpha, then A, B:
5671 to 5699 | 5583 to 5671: 0.983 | 53.6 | 55.5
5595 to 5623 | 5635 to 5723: 0.986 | 53.9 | 55.5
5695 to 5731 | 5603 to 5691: 0.983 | 53.6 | 55.5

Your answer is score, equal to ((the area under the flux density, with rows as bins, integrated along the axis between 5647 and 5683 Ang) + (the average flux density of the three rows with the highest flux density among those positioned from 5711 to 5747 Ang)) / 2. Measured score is 969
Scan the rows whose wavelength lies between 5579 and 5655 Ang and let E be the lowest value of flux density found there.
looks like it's 49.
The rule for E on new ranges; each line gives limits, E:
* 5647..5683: 50.5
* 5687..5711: 50.4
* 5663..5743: 50.4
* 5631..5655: 51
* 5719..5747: 50.6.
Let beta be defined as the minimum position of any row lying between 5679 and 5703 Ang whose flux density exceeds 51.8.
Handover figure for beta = 5681.0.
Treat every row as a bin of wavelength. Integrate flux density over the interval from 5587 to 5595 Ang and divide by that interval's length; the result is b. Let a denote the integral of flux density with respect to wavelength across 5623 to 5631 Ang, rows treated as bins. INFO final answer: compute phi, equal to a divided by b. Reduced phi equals 7.95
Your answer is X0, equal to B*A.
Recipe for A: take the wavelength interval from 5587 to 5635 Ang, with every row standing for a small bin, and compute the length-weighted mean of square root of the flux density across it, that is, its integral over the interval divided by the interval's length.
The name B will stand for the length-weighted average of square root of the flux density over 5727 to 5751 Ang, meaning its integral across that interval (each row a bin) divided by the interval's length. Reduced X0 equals 51.8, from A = 7.16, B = 7.23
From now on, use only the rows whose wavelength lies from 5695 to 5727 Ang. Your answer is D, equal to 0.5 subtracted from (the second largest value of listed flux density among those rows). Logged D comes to 52.4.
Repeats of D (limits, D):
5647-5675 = 52.8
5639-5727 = 53.6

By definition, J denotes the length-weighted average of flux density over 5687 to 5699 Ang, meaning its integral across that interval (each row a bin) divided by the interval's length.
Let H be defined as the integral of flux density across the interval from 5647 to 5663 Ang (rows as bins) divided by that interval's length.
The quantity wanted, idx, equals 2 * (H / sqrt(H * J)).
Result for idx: 2.02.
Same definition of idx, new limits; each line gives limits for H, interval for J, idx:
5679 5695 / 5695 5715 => 1.99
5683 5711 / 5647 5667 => 1.98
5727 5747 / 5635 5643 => 2.00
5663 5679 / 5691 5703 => 2.01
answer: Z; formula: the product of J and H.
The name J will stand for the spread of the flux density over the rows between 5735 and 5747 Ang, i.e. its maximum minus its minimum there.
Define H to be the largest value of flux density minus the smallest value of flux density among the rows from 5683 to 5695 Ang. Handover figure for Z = 1.4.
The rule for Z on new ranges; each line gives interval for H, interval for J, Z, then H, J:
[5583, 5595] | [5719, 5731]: 4.8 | 2.1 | 2.3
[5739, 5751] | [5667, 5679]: 3.6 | 2.4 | 1.5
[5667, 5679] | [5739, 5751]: 3.6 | 1.5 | 2.4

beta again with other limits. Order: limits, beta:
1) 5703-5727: 5713.0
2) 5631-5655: 5633.0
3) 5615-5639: 5621.0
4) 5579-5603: 5581.0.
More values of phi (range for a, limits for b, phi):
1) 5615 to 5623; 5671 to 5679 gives 7.81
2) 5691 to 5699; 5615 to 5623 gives 8.11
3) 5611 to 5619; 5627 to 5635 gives 7.56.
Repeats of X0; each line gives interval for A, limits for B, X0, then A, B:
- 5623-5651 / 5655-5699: 52.3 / 7.26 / 7.20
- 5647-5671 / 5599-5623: 51.8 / 7.22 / 7.16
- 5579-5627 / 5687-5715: 51.5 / 7.17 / 7.18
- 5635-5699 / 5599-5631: 51.8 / 7.23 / 7.16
